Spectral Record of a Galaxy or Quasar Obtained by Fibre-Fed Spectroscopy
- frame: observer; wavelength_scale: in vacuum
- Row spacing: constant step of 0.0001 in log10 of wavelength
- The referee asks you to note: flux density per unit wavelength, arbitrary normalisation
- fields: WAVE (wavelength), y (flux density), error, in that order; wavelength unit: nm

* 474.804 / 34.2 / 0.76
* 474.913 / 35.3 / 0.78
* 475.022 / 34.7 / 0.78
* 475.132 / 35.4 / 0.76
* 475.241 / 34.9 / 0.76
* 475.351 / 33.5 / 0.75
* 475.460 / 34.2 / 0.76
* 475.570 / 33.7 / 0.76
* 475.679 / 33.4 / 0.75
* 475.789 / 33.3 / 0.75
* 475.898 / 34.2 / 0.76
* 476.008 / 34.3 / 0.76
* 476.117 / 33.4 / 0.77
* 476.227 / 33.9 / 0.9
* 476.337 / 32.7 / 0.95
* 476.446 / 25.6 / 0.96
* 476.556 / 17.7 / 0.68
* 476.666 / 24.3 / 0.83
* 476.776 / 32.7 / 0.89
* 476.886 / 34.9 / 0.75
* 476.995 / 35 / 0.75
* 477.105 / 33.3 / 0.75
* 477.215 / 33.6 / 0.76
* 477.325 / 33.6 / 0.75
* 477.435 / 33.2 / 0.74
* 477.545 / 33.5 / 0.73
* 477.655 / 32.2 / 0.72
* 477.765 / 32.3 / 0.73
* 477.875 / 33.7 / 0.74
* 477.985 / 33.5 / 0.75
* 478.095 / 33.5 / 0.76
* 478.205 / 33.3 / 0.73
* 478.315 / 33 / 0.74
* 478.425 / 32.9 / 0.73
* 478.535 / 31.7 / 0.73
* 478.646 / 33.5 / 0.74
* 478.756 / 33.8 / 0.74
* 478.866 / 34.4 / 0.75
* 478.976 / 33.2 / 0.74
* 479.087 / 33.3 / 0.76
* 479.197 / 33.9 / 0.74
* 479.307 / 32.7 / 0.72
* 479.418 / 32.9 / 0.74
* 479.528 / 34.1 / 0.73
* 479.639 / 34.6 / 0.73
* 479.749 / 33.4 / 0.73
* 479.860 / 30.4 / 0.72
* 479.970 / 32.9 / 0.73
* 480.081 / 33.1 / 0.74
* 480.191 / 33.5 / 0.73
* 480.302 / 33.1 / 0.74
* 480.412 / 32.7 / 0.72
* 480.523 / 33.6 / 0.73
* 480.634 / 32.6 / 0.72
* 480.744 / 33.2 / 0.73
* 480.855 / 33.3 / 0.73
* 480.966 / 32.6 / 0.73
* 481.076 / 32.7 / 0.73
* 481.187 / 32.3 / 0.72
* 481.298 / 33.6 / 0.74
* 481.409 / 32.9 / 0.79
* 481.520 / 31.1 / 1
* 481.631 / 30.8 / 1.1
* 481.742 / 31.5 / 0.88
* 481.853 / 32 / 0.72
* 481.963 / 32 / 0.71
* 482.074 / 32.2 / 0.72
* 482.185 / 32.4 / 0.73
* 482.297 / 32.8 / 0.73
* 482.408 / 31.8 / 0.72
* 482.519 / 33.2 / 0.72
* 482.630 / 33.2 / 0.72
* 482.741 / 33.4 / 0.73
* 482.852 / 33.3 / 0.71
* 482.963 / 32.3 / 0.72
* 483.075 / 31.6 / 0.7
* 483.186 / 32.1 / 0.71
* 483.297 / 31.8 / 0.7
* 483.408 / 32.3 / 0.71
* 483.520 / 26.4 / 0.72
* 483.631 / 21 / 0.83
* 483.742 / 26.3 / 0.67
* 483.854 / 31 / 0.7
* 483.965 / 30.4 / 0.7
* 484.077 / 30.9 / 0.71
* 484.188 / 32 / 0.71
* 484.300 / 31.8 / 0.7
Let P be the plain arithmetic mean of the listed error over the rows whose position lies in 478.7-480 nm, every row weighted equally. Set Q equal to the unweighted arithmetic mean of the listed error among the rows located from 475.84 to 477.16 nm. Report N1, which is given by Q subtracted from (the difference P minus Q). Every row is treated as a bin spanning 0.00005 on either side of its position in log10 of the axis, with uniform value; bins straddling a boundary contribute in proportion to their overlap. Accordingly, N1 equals -0.89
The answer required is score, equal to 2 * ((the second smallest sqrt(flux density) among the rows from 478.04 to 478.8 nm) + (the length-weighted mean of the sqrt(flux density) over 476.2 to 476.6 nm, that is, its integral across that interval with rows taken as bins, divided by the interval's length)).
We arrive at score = 21.8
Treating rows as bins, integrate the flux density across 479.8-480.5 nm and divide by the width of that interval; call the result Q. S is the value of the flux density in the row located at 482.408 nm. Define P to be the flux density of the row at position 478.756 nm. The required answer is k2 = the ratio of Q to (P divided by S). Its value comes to 30.7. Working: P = 33.8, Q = 32.7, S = 31.8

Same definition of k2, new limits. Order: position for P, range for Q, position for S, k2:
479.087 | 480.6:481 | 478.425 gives 32.6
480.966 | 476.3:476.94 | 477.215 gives 28.7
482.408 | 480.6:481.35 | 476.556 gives 18.3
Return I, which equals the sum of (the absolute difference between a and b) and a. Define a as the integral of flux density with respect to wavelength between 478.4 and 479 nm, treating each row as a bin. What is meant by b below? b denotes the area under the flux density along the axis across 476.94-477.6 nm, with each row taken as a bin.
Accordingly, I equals 22.3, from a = 20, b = 22.3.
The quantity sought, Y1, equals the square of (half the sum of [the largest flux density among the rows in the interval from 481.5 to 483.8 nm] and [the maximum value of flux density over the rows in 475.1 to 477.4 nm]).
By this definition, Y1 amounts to 1183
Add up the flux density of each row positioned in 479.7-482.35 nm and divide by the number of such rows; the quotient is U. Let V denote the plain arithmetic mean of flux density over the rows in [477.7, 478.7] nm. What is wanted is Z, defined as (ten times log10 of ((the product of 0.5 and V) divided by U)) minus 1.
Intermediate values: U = 32.5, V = 33.0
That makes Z -3.94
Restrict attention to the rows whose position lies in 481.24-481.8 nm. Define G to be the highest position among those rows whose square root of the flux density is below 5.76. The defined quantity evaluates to 481.742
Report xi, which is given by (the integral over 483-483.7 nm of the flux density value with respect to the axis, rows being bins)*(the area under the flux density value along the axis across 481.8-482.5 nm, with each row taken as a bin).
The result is 462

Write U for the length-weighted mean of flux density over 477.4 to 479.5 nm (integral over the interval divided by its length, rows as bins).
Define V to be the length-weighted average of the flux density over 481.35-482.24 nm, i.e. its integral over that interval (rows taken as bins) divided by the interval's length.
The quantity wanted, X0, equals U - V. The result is 1.3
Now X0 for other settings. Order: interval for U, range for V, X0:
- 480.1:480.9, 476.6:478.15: 0.5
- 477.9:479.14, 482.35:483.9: 2.6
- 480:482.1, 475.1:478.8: 0.0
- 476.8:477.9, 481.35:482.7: 1.3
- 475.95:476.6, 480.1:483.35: -2.7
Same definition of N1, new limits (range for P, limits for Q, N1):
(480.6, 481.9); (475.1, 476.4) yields -0.77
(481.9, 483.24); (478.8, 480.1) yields -0.75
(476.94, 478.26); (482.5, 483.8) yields -0.70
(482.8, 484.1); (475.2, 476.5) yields -0.89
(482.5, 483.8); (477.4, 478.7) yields -0.75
